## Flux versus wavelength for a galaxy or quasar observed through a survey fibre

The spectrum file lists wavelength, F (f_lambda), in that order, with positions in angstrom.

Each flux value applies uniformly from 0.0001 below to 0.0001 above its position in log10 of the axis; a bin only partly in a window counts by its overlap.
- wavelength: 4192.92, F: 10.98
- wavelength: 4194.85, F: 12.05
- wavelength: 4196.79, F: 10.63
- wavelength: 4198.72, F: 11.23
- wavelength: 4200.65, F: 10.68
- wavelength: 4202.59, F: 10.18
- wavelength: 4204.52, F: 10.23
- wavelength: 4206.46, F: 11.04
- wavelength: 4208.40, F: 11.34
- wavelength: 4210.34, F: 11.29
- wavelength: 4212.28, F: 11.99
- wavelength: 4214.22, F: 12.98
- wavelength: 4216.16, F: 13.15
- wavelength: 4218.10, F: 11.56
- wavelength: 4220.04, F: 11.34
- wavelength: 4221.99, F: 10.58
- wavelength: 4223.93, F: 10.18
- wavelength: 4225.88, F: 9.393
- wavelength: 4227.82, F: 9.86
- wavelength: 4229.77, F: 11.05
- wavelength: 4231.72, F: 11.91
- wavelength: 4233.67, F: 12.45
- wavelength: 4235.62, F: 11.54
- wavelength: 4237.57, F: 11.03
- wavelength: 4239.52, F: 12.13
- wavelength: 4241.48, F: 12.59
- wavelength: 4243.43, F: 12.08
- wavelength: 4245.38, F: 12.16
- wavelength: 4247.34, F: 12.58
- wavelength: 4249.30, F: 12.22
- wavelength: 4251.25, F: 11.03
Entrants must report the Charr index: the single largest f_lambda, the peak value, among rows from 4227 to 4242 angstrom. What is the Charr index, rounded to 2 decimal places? 12.59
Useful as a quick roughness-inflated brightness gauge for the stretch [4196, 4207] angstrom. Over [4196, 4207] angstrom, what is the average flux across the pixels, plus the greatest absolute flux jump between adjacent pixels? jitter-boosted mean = 11.5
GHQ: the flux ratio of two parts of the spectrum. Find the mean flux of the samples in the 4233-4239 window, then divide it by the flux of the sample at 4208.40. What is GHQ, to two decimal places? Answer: 1.03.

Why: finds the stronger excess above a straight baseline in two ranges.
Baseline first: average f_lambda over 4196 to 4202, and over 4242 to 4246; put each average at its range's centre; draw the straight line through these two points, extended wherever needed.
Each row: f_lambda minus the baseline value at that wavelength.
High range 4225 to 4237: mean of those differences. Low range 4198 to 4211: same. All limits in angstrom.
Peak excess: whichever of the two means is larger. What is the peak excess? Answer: -0.15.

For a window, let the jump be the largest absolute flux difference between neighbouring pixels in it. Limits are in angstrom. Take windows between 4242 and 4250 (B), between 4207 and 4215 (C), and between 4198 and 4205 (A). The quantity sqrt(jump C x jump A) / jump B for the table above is 1.8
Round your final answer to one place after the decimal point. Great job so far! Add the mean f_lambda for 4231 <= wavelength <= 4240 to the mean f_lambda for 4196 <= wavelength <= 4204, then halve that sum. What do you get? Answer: 11.2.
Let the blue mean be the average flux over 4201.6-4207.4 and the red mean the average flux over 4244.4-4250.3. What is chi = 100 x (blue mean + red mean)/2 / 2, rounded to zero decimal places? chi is 570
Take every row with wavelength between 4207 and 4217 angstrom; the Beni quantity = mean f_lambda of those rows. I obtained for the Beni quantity 12.1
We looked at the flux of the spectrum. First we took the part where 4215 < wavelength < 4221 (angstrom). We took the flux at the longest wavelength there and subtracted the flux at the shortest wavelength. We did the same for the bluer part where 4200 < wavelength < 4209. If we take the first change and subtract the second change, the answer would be -2.5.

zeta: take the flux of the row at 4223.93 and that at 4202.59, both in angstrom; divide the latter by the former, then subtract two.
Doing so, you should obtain -1.00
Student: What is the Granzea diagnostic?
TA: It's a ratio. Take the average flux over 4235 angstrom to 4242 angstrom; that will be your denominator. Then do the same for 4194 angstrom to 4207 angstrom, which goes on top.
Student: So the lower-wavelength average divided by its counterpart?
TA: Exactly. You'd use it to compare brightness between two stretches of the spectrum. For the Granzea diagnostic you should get 0.92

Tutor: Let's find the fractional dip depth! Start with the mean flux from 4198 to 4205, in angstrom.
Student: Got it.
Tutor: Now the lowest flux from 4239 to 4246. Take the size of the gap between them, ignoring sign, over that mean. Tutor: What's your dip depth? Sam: 0.14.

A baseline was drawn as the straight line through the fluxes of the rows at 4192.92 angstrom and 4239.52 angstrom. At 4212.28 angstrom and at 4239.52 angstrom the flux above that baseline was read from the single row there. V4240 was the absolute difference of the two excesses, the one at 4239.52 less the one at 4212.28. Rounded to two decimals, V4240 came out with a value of 0.53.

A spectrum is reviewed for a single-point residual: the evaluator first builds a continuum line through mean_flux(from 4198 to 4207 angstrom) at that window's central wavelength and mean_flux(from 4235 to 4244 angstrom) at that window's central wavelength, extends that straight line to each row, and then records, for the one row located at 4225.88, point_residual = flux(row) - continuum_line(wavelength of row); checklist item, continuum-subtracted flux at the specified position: -2.0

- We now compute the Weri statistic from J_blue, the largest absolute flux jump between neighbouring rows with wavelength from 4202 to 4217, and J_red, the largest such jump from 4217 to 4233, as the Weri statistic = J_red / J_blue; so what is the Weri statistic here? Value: 1.2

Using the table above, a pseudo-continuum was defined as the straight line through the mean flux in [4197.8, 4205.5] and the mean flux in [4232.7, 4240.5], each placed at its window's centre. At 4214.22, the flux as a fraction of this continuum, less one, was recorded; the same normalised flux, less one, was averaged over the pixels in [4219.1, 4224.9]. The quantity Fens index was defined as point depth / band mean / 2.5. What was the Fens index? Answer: -1.4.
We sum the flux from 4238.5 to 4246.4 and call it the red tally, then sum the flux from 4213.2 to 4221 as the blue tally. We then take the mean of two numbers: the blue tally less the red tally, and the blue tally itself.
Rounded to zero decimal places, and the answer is 25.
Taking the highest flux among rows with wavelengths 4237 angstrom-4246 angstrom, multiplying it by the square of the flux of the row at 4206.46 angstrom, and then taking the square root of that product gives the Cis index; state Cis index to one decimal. 39.2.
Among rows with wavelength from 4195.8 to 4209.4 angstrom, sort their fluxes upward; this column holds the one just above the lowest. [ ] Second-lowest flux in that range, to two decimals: 10.23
